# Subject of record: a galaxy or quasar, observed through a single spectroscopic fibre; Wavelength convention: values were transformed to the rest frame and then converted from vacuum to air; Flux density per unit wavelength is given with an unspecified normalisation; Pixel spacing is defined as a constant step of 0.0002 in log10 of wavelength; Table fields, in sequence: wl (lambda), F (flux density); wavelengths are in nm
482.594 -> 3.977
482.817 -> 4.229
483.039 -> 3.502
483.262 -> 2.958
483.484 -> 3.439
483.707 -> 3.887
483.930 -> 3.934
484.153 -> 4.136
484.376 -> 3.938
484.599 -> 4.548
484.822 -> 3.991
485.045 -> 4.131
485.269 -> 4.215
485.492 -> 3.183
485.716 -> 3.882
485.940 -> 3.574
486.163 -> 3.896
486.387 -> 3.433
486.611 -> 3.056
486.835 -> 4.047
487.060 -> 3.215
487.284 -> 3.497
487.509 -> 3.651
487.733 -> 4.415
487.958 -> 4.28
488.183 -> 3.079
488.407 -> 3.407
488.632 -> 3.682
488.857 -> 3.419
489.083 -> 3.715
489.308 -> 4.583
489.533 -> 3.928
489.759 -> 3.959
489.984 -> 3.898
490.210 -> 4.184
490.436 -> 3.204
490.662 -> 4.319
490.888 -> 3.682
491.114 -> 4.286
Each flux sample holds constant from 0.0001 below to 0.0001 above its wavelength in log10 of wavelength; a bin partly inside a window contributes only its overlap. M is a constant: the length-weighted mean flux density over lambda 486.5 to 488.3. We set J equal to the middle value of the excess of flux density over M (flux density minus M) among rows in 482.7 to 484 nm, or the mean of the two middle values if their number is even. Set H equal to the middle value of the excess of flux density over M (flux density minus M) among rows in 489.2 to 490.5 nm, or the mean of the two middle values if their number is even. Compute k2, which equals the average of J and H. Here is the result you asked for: 0.16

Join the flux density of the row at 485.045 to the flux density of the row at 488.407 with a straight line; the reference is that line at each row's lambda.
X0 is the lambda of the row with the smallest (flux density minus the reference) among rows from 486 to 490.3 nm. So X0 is 486.611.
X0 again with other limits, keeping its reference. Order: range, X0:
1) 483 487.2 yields 483.262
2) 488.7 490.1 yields 488.857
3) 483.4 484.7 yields 483.484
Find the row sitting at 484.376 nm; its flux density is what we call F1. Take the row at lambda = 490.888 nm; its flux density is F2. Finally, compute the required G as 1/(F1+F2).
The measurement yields 0.131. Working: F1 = 3.938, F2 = 3.682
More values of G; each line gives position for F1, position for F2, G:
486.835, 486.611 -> 0.141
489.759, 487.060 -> 0.139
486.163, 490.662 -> 0.122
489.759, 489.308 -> 0.117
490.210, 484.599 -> 0.115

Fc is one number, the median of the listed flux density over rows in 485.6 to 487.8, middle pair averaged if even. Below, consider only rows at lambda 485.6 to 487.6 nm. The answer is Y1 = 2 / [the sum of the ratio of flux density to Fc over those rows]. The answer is 0.22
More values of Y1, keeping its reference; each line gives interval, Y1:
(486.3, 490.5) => 0.10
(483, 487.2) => 0.10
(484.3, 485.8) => 0.26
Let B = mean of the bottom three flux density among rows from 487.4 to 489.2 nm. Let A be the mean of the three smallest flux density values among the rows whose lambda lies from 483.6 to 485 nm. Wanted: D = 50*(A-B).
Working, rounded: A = 3.9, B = 3.3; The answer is 31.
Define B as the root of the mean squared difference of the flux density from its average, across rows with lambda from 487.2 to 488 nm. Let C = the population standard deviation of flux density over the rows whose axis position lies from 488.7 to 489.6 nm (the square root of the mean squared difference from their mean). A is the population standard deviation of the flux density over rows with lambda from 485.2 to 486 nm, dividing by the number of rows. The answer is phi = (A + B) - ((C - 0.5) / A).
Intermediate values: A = 0.38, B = 0.39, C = 0.43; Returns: 0.96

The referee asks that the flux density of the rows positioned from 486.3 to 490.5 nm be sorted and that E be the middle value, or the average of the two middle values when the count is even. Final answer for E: 3.7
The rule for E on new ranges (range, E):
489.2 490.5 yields 3.9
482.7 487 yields 3.9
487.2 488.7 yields 3.7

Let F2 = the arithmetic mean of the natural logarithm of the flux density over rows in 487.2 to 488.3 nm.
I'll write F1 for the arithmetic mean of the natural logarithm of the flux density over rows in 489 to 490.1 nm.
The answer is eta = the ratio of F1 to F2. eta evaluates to 1.05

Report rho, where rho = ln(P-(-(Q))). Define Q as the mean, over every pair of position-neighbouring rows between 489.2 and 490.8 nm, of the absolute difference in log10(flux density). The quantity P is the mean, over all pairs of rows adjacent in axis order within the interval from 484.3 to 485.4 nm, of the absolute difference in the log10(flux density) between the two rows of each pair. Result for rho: -2.36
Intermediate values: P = 0.036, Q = 0.059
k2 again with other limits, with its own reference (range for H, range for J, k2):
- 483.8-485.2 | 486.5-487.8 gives 0.16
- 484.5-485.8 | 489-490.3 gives 0.35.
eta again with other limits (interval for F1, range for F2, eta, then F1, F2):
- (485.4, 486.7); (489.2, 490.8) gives 0.90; 1.25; 1.38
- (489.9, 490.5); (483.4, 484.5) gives 0.98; 1.32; 1.35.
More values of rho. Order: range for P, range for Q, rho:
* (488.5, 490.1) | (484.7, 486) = -2.38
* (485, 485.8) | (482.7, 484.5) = -2.13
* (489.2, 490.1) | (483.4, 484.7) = -2.84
